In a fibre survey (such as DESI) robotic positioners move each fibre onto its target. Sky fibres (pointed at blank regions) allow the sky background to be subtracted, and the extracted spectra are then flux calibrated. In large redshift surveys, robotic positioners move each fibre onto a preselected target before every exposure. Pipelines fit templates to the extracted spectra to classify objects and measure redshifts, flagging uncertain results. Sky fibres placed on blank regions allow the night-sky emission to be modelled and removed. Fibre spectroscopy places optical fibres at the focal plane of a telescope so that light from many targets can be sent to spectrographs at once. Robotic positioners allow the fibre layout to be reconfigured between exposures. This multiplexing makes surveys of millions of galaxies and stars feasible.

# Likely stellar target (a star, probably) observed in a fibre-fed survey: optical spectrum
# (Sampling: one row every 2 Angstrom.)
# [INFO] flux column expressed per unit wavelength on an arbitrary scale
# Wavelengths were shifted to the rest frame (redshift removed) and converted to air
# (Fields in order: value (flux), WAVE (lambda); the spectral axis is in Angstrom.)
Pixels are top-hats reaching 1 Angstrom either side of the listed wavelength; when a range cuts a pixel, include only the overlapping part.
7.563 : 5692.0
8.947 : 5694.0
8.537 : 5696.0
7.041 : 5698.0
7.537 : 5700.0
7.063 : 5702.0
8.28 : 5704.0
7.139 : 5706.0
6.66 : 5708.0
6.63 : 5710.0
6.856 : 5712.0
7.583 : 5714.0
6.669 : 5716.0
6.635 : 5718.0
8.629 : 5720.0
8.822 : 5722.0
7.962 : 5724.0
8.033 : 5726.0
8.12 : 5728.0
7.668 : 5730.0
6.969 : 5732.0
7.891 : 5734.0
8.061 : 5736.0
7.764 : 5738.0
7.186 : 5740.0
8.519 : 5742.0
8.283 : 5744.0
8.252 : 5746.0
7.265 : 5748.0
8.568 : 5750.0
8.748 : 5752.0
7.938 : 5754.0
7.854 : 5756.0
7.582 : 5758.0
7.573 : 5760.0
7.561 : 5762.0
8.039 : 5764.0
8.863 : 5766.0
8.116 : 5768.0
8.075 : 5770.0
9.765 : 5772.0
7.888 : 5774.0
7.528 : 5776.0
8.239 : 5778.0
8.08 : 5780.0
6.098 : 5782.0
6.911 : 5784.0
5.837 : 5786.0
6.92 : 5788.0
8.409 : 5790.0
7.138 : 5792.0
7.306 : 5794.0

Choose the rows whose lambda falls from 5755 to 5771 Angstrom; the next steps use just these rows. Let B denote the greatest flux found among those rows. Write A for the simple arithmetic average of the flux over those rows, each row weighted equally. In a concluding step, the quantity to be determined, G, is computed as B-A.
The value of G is 0.91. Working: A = 7.96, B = 8.863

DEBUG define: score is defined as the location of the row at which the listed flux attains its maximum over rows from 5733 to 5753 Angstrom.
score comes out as 5752.0 Angstrom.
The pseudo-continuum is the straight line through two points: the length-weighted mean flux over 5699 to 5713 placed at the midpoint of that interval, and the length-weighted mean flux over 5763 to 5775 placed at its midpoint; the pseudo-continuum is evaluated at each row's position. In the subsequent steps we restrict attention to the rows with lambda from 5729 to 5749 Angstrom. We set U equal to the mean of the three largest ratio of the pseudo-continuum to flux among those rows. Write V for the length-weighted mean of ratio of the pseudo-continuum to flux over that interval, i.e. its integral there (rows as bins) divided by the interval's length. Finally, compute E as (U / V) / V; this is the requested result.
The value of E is 1.08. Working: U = 1.10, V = 1.01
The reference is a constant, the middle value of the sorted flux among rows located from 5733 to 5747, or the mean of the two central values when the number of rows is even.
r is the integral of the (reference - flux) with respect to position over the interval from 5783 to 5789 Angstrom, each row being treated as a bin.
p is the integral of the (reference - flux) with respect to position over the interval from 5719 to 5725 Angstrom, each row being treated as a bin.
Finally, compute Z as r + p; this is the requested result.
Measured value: 6.6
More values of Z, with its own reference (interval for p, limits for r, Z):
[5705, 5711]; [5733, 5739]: 8.4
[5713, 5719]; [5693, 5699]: 5.9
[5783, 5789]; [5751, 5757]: 8.3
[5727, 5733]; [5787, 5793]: 6.3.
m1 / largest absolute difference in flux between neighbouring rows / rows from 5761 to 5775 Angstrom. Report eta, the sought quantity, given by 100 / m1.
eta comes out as 53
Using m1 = 1.88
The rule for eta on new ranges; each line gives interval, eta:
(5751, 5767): 121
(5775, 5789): 50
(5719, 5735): 108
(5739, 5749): 75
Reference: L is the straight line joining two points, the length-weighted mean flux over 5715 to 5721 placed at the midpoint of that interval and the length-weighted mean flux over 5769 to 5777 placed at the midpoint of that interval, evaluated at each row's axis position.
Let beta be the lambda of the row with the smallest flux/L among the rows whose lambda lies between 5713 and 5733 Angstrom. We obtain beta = 5718.0 Angstrom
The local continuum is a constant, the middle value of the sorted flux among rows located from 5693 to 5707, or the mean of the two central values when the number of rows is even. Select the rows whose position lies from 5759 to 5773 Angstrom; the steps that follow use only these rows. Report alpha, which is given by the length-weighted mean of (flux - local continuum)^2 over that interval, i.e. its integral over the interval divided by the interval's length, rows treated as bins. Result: 1.09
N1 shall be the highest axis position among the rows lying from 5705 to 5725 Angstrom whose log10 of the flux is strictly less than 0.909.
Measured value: 5724.0 Angstrom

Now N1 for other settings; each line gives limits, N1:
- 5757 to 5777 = 5776.0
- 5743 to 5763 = 5762.0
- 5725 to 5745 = 5740.0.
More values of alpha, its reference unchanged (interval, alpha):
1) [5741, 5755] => 0.69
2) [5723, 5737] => 0.22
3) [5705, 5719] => 0.54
